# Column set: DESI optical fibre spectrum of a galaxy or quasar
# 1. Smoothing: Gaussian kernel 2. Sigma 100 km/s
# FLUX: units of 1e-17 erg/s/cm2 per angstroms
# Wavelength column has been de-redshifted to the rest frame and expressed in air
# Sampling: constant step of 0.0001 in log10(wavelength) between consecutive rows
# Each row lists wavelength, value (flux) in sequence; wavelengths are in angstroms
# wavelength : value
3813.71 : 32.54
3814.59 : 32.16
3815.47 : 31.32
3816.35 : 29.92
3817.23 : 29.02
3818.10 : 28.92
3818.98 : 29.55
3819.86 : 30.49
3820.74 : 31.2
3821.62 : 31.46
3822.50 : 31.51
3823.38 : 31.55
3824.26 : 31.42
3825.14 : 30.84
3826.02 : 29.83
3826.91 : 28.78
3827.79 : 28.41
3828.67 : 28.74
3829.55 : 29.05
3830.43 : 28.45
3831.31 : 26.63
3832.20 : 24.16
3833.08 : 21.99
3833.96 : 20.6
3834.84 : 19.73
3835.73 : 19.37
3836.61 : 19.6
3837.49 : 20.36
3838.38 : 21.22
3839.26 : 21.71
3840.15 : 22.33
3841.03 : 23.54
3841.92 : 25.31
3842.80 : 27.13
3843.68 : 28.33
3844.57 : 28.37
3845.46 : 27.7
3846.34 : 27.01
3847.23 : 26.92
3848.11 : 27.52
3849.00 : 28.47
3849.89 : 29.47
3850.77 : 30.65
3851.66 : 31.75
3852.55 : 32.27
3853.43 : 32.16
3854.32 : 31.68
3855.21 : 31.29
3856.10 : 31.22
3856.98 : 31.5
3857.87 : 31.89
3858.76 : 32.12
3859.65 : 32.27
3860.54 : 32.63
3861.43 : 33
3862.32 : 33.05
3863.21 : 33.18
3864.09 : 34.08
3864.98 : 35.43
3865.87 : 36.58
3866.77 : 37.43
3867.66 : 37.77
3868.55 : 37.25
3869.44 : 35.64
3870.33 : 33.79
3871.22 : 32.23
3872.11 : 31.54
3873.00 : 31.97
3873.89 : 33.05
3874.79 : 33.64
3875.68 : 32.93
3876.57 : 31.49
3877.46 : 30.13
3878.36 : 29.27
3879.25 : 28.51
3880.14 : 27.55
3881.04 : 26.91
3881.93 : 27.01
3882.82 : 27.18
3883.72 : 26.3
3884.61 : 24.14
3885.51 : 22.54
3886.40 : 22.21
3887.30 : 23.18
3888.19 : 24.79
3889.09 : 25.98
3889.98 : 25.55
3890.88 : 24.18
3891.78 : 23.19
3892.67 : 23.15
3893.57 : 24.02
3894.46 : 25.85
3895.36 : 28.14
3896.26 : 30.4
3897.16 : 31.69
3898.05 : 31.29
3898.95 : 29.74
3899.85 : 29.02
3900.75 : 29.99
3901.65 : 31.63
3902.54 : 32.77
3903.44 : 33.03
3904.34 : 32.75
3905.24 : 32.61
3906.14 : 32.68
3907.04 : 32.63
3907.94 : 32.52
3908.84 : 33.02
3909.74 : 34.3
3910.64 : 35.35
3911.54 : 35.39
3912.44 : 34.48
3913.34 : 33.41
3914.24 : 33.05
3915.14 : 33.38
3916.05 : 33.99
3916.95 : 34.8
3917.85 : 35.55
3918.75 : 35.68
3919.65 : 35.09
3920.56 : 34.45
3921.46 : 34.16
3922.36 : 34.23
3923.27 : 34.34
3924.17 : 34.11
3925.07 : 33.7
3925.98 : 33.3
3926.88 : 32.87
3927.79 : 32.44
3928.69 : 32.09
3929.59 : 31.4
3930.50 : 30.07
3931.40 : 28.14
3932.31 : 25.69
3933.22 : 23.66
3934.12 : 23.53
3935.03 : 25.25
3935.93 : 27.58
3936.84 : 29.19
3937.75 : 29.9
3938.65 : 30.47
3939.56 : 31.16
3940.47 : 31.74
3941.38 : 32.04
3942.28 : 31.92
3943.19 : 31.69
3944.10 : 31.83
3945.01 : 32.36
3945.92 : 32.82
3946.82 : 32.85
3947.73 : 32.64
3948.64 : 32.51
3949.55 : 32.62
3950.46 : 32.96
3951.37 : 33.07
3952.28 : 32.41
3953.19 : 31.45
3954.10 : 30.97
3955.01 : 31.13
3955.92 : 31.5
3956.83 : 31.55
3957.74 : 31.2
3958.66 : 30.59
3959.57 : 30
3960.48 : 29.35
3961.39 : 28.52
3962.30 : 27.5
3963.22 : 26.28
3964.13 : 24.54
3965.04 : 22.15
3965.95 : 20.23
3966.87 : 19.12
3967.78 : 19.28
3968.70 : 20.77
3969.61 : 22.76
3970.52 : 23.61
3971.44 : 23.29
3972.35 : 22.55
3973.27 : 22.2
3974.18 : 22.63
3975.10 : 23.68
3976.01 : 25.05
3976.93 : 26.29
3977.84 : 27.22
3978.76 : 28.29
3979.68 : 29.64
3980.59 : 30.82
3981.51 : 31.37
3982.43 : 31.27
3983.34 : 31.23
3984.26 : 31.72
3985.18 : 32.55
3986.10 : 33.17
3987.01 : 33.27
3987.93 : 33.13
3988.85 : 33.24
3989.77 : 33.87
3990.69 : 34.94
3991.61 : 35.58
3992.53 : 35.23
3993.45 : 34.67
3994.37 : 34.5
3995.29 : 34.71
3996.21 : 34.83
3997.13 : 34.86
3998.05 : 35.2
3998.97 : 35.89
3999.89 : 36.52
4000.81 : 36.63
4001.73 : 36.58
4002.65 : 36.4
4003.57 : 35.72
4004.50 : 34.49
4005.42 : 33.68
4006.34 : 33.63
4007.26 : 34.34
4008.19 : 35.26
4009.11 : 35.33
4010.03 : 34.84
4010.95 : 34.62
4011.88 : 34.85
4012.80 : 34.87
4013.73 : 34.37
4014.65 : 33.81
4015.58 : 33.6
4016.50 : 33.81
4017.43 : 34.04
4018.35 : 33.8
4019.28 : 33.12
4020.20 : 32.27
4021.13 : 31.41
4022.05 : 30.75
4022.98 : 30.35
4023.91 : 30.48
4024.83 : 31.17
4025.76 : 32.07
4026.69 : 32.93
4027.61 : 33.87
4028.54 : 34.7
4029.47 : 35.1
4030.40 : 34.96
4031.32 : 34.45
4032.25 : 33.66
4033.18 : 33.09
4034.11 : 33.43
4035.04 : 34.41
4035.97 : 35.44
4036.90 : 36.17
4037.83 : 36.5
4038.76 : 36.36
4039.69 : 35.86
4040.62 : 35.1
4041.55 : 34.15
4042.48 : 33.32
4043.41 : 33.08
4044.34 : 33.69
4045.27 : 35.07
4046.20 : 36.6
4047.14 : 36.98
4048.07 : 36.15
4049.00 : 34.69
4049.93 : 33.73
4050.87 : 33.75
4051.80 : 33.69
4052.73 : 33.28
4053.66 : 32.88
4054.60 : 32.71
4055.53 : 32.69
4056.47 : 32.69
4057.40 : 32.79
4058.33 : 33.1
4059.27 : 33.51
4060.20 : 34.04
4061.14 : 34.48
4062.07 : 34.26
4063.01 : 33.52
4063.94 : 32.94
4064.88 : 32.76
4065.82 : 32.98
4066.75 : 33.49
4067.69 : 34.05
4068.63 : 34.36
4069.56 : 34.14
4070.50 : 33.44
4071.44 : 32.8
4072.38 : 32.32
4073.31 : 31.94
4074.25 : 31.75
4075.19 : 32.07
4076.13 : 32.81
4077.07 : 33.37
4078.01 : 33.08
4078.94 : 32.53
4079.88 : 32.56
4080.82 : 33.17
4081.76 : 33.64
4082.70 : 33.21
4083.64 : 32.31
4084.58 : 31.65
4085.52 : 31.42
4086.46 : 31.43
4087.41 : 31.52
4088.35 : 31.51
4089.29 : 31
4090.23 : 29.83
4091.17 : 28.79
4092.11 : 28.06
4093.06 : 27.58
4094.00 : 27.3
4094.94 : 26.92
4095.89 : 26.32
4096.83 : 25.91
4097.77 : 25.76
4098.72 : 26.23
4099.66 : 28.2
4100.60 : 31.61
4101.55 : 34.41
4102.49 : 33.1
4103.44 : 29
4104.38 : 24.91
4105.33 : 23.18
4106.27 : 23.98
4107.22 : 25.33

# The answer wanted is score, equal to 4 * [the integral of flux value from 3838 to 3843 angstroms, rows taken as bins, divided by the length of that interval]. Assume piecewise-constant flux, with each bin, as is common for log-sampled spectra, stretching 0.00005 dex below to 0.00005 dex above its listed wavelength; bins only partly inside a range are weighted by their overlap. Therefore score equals 94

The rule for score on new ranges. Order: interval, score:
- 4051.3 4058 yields 132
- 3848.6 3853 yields 122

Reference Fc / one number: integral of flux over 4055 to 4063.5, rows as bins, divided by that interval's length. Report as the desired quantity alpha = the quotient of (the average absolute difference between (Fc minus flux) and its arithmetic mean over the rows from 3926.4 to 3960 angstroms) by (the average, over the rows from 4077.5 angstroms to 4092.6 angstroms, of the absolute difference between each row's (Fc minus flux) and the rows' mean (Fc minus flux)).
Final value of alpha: 1.59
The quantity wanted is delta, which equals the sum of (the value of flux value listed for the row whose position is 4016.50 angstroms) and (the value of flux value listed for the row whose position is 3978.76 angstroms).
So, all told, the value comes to 62.1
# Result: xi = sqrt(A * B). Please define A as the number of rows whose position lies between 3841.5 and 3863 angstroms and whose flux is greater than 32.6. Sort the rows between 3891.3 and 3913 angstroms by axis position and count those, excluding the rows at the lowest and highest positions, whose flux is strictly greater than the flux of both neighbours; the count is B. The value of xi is 3.5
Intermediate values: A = 3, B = 4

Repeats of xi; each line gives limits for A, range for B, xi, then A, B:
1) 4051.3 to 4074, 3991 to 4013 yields 6.6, 22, 2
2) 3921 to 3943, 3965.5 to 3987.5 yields 3.7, 7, 2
